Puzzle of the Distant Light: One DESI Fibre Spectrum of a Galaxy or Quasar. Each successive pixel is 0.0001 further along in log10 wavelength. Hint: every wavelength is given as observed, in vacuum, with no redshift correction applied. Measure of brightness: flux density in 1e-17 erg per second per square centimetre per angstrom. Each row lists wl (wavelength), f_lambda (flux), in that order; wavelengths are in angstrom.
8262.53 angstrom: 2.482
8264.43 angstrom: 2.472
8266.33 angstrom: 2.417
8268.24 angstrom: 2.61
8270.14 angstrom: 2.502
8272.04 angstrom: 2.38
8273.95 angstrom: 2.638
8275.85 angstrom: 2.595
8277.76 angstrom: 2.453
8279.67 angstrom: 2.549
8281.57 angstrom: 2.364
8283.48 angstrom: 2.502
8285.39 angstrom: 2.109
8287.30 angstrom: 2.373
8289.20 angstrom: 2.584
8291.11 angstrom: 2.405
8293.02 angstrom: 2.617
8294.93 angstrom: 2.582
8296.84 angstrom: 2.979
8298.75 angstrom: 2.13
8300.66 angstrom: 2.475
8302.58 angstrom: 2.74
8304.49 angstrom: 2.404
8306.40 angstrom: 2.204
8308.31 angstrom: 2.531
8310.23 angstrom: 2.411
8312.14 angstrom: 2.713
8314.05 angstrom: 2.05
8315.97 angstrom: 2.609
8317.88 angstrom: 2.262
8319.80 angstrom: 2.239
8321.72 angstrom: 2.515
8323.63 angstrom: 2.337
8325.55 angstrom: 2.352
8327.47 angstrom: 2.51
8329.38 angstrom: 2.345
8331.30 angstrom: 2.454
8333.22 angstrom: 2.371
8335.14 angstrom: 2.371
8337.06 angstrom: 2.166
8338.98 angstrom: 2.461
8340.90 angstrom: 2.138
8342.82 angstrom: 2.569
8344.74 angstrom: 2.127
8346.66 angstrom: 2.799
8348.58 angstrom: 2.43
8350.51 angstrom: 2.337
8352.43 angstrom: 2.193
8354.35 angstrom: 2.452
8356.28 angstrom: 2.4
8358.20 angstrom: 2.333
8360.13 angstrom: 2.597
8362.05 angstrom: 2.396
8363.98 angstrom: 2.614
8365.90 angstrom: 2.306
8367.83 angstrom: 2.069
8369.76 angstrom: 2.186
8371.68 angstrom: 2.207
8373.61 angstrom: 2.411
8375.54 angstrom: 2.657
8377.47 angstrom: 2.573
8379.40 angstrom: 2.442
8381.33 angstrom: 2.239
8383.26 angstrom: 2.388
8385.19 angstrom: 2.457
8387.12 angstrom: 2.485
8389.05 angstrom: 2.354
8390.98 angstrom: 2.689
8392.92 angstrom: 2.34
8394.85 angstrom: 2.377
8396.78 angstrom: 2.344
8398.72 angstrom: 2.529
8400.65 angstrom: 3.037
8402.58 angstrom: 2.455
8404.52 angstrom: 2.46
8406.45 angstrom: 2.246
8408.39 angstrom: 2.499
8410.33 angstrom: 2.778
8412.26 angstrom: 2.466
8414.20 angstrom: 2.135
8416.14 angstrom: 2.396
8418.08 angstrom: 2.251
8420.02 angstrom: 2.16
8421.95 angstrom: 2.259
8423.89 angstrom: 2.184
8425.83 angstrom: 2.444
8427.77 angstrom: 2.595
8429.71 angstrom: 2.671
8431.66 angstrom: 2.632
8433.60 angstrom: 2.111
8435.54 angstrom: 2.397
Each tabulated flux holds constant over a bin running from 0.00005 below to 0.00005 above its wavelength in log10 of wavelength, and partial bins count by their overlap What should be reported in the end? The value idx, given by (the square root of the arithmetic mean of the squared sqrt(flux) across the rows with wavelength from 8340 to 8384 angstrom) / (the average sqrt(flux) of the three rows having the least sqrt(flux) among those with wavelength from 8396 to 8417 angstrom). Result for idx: 1.032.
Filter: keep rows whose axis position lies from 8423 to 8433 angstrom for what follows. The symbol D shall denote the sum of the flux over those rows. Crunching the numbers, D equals 12.5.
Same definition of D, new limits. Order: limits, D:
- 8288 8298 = 13.2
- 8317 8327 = 11.7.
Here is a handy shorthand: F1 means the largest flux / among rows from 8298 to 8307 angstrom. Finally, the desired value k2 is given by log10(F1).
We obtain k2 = 0.44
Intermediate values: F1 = 2.74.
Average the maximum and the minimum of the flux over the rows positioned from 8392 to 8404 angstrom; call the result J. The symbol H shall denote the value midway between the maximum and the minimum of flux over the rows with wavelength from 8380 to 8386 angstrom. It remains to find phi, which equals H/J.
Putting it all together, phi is 0.87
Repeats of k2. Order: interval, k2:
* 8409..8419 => 0.44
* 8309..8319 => 0.43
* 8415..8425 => 0.38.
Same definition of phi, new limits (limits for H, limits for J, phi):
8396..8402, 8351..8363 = 1.12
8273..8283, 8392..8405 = 0.93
